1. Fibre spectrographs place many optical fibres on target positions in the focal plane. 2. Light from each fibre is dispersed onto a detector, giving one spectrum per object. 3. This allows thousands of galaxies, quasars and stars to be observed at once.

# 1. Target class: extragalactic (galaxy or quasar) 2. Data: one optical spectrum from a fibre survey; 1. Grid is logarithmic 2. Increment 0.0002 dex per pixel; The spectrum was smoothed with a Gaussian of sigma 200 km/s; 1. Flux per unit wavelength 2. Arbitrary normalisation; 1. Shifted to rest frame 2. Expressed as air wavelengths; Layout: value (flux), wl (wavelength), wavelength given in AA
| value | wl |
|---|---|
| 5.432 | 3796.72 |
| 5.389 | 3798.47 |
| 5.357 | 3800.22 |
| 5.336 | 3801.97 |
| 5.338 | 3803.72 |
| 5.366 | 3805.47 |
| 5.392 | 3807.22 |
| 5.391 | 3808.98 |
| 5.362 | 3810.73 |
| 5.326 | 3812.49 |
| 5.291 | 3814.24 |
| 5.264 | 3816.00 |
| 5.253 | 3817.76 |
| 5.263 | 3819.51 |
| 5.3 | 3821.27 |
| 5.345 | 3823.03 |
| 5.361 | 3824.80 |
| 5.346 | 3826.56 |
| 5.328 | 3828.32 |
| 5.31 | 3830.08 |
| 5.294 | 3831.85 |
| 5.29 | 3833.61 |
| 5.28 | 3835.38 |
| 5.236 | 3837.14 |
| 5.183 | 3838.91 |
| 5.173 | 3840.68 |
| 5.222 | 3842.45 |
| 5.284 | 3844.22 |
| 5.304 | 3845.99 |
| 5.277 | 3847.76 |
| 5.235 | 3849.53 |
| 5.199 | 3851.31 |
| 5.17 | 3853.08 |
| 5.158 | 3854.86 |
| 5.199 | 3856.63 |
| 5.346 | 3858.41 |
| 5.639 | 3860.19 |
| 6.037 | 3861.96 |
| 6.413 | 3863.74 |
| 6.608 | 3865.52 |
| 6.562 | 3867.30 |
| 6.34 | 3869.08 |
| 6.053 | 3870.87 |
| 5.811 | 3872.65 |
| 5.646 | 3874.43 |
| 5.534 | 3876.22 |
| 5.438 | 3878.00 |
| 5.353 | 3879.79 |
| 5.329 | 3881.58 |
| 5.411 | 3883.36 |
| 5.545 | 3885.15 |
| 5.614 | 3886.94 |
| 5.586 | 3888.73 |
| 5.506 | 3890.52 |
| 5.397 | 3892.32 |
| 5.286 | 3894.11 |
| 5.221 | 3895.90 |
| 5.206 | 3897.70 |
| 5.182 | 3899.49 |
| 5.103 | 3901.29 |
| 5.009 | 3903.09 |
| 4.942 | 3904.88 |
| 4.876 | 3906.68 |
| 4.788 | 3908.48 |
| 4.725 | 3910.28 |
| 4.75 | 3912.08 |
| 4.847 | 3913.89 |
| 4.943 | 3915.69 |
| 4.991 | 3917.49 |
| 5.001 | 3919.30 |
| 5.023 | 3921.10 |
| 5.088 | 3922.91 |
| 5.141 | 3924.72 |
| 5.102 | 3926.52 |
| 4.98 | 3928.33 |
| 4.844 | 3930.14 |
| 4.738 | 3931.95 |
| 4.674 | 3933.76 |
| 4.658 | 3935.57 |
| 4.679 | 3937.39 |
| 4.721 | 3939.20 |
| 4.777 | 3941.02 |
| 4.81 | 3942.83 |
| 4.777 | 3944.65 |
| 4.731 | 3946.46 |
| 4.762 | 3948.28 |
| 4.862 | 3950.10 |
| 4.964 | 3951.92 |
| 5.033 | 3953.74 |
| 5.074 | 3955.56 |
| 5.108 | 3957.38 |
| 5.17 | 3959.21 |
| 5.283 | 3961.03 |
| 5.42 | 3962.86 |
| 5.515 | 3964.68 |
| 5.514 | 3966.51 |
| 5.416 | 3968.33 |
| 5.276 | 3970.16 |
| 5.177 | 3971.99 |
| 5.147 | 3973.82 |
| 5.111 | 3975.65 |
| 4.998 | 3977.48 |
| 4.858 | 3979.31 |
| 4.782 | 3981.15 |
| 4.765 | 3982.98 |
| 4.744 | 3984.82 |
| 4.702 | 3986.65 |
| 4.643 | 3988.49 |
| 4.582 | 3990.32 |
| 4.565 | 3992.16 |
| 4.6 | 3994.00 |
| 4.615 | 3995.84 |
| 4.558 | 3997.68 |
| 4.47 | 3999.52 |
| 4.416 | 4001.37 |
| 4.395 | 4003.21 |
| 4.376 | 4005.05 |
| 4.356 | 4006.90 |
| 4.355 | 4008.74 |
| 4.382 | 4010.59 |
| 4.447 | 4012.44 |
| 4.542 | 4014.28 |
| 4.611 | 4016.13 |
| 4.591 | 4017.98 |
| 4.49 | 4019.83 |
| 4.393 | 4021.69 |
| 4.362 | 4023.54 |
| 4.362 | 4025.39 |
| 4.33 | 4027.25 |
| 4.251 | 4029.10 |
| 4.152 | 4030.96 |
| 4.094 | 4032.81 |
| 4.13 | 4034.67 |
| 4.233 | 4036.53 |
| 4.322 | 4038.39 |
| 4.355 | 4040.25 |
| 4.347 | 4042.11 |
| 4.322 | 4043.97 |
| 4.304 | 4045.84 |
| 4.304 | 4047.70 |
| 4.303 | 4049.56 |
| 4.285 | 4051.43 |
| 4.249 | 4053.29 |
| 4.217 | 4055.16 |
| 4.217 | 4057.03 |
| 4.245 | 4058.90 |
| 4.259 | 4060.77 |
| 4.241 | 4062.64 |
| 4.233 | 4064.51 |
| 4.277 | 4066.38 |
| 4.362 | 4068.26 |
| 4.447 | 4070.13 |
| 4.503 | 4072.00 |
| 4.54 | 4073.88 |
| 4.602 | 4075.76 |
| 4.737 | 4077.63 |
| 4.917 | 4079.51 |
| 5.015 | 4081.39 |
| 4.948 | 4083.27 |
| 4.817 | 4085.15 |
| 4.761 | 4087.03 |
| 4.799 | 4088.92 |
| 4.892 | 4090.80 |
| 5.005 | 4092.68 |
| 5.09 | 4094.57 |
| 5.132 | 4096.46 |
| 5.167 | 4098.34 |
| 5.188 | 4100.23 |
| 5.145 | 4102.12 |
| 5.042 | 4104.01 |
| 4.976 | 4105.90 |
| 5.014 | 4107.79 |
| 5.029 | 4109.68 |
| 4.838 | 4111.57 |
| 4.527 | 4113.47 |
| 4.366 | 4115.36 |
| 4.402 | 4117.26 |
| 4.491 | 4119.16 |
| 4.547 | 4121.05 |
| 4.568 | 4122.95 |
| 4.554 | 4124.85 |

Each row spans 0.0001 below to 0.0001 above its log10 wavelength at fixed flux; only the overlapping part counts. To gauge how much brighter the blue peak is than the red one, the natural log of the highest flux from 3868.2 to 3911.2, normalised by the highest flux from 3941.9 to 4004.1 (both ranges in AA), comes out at 0.14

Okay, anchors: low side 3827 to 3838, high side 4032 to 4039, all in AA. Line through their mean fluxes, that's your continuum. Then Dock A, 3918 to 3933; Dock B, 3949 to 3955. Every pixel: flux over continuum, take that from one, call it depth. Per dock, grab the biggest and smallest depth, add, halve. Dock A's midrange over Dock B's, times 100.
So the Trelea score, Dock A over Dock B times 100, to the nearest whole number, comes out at 53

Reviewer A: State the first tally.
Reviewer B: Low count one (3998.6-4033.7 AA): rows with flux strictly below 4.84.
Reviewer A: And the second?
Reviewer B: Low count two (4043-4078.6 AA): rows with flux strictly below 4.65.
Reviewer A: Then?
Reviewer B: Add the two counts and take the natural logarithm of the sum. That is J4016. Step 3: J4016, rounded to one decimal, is 3.6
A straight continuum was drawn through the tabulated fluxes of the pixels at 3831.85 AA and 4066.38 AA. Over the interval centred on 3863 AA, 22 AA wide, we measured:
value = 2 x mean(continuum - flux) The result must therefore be -1.4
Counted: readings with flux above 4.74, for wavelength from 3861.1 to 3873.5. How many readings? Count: 7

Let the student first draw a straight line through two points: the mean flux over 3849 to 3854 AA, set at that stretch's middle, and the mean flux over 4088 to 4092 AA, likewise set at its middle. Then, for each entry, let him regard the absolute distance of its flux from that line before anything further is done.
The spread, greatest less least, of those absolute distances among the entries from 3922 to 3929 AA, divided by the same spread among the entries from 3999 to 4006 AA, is 1.2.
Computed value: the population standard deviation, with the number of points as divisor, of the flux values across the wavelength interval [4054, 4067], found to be 0.020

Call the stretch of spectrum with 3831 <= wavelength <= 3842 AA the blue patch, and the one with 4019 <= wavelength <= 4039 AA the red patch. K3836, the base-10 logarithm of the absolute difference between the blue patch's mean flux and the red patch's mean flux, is 0.0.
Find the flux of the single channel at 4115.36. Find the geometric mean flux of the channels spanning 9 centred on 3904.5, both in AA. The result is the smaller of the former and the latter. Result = 4.37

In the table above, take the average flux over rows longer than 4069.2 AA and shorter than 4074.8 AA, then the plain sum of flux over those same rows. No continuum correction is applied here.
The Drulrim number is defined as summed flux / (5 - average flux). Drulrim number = 27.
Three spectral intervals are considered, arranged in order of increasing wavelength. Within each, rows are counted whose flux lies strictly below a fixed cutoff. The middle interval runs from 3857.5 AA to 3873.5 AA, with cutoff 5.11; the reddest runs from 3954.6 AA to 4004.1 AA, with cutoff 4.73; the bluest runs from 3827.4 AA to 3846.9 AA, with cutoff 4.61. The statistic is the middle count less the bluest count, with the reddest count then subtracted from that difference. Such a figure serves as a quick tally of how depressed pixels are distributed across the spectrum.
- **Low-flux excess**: -10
